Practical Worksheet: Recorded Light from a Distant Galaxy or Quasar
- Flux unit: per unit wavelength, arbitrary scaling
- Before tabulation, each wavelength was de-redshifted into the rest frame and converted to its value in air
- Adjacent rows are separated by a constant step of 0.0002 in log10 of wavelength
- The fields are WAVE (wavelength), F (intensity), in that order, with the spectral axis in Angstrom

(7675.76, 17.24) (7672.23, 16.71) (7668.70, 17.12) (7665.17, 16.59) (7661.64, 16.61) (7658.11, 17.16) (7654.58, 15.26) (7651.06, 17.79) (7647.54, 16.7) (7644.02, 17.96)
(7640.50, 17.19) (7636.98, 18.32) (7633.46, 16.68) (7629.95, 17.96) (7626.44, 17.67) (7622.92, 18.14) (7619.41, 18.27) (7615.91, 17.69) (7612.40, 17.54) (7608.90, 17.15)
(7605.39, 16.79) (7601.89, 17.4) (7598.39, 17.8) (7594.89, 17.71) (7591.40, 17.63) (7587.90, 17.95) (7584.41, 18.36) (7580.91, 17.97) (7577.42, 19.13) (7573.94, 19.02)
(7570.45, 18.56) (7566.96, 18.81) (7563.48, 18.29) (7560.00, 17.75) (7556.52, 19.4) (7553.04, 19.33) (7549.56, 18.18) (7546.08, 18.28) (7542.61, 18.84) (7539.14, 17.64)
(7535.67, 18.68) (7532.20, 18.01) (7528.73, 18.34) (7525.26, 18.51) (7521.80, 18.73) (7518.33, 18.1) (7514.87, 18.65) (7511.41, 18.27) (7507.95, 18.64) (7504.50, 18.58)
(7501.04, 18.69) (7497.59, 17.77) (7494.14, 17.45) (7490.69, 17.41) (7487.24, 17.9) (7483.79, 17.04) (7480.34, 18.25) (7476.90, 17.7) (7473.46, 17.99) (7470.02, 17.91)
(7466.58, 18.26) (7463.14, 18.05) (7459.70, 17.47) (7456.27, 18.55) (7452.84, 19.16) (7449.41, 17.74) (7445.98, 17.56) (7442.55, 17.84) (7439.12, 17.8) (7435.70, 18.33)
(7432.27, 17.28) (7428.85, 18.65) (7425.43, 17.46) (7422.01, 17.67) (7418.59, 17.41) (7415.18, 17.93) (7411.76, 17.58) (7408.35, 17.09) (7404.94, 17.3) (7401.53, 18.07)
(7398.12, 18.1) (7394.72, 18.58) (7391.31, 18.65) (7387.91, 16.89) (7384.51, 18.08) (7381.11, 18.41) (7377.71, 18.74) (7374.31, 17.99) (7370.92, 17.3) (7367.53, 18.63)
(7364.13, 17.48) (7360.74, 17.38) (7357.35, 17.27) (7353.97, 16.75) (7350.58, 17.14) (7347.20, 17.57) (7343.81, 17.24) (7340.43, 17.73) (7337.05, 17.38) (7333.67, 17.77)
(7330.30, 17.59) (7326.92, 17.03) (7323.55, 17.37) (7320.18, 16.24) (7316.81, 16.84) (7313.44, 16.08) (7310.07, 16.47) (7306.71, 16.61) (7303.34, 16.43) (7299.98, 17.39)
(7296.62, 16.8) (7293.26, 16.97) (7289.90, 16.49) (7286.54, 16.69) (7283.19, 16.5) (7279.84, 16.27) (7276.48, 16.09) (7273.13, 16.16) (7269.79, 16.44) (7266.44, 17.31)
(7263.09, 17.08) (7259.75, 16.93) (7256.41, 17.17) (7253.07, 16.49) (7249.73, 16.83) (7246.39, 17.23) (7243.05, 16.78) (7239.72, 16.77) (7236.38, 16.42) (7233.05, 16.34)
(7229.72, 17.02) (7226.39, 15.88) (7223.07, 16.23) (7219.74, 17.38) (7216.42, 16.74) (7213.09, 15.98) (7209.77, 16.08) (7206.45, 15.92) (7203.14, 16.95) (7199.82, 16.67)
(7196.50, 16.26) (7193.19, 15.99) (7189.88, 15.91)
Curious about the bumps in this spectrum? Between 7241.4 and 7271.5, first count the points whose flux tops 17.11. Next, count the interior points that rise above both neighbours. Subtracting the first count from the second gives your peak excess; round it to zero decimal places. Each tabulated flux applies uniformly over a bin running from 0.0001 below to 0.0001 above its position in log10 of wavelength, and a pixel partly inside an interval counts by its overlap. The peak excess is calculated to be 0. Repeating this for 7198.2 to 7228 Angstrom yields 2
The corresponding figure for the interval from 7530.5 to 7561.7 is -6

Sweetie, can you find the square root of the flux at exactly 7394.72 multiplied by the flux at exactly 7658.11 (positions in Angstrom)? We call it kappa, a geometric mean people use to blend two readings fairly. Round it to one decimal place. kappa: 17.9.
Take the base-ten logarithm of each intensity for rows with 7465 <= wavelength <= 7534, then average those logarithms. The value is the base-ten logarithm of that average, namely 0.0996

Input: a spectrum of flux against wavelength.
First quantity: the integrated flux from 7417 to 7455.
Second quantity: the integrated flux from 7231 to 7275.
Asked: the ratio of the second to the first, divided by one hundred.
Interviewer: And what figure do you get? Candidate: 0.011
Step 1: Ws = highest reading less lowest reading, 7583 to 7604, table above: 1.0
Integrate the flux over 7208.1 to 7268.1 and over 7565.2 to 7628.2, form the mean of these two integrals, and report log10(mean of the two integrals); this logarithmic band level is 3.03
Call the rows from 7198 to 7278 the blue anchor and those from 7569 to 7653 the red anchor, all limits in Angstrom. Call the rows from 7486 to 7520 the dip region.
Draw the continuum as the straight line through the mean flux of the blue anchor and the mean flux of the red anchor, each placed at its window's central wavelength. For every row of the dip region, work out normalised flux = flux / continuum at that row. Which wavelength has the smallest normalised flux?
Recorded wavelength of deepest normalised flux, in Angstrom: 7490.69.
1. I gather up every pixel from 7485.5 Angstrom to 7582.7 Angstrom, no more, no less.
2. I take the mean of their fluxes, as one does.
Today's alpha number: 18.4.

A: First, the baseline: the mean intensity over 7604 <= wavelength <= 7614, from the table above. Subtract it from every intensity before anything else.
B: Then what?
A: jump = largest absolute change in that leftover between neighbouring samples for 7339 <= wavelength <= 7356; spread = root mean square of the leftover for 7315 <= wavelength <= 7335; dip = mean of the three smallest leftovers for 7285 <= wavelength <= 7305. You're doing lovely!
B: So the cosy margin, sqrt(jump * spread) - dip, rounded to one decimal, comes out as 1.1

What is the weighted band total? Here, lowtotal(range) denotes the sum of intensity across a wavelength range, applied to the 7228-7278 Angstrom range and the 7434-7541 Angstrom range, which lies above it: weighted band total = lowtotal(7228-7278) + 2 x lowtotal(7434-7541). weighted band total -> 1373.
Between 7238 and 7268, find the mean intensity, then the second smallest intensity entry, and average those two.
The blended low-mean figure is 16.9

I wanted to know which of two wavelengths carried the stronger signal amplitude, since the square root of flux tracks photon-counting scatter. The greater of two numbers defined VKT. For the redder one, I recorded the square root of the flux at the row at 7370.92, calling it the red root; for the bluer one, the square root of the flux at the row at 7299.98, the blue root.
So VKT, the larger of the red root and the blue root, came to 4.17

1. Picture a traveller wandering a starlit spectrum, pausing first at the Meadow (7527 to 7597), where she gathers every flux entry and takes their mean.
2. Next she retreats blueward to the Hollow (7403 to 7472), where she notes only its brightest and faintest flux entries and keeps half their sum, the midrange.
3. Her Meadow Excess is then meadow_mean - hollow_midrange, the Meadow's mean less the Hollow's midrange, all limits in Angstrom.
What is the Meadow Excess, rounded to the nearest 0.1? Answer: 0.3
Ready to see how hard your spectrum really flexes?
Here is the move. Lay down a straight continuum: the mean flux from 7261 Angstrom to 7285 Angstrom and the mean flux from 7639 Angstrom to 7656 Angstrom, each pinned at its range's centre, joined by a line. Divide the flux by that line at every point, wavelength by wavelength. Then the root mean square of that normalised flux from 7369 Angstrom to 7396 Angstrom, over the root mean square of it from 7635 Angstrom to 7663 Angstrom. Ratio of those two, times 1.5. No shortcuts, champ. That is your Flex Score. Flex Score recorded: 1.61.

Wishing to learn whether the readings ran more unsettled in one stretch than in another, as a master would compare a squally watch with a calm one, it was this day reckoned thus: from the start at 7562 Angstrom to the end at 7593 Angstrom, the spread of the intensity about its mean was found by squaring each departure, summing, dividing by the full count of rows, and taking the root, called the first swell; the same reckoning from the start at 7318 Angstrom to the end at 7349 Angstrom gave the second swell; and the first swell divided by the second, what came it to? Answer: 1.09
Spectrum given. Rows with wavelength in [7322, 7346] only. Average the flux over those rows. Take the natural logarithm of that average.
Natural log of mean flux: 2.86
